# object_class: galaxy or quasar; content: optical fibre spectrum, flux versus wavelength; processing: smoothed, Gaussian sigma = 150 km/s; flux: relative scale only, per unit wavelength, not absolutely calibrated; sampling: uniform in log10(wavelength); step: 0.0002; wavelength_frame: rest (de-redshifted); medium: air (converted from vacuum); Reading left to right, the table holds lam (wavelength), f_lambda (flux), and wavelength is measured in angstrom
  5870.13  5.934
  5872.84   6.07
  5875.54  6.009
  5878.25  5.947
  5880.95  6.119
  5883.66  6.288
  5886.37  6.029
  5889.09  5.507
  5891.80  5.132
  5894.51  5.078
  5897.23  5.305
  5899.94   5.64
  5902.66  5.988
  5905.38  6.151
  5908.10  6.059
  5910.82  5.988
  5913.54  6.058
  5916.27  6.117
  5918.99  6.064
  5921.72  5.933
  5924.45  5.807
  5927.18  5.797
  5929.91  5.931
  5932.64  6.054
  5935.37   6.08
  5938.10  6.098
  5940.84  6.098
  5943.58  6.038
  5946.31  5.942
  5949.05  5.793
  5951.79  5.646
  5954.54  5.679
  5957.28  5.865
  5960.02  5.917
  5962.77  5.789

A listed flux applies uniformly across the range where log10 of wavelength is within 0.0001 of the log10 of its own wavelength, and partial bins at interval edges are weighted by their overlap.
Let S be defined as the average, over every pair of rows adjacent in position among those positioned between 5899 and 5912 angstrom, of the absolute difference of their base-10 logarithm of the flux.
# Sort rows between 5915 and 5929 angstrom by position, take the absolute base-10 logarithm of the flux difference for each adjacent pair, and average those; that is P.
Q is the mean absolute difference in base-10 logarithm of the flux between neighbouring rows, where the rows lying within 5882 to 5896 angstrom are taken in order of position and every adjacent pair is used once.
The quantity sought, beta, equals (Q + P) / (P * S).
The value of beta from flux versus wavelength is 404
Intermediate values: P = 0.006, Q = 0.0232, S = 0.012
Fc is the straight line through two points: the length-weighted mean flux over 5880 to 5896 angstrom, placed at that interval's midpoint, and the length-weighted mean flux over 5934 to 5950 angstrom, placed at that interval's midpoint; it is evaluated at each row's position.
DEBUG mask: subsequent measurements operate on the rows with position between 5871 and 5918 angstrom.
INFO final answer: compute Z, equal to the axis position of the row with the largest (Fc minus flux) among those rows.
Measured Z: 5894.51 angstrom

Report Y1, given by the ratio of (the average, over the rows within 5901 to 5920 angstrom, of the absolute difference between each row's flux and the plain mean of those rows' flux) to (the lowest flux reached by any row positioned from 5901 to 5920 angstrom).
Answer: 0.007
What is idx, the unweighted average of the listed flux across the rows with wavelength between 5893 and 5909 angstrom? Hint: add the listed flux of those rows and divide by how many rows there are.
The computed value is 5.70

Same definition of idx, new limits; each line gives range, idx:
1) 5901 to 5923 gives 6.04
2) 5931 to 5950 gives 6.01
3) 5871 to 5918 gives 5.85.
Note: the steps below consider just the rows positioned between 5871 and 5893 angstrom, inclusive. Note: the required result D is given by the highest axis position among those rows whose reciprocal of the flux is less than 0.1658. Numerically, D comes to 5883.66 angstrom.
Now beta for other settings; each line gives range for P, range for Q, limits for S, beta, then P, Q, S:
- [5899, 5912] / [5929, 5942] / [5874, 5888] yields 106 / 0.012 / 0.0030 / 0.012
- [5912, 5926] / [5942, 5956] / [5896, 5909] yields 123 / 0.007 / 0.0079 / 0.018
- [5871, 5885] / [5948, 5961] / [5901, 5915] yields 275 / 0.008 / 0.0079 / 0.007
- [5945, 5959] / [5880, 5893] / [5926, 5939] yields 652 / 0.010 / 0.0250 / 0.005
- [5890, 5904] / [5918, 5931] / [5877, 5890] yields 68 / 0.019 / 0.0074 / 0.020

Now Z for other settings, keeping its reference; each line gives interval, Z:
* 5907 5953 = 5951.79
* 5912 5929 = 5927.18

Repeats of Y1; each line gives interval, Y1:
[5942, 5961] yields 0.020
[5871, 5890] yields 0.028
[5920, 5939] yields 0.018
